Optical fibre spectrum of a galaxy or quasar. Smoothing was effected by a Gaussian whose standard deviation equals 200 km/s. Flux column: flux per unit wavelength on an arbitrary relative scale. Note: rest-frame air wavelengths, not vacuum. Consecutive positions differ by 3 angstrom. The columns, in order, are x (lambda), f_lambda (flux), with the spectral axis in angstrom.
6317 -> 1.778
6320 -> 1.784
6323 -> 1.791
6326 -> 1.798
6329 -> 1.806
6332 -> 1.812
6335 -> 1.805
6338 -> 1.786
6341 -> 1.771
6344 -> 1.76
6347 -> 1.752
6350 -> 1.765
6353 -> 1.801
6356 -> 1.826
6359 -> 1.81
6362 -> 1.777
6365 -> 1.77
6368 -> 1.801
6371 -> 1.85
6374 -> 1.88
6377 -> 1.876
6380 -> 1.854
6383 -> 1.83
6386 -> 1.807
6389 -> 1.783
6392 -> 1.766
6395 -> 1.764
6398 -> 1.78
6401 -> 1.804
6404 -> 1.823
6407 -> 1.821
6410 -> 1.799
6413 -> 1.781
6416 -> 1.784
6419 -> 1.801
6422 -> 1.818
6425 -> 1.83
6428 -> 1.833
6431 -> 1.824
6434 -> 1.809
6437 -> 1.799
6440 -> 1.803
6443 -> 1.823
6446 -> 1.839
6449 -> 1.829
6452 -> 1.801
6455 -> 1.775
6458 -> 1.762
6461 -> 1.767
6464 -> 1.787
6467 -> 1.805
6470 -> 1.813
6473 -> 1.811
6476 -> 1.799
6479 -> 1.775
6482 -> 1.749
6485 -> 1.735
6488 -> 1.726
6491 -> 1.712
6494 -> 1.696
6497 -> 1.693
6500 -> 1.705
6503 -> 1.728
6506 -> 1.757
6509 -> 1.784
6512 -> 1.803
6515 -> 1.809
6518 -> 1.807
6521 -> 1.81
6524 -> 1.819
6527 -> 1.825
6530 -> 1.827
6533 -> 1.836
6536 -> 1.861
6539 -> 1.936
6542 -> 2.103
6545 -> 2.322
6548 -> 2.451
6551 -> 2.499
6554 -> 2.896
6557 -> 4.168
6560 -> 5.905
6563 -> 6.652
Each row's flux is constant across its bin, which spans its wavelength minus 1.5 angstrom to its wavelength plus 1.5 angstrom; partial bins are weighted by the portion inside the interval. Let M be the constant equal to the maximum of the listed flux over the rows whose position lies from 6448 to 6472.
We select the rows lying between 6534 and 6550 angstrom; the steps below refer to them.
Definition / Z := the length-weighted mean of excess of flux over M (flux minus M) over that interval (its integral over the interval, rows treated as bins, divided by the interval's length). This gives 0.31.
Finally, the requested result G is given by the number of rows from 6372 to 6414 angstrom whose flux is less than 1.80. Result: 6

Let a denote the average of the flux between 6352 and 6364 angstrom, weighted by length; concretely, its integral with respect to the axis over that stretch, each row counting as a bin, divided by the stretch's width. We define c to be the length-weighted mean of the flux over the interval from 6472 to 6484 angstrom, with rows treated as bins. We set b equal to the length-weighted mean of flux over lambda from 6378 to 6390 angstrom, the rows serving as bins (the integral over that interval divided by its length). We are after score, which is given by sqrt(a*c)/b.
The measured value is 0.98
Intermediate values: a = 1.802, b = 1.822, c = 1.78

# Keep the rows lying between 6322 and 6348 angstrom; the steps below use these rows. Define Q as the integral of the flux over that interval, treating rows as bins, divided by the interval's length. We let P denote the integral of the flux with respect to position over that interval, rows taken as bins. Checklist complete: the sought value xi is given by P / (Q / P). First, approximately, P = 46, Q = 1.79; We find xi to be 1208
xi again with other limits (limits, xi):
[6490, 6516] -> 1178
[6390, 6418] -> 1404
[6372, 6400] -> 1424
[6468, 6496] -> 1378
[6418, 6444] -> 1227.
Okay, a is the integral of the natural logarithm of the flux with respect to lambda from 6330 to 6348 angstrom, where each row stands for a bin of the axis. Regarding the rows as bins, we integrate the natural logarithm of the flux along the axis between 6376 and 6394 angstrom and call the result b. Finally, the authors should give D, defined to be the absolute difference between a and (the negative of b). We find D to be 21.1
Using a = 10.4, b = 10.7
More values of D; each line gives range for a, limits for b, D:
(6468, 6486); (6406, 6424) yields 21.0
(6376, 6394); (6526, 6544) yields 22.4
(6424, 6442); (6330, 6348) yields 21.1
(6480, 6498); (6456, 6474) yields 20.2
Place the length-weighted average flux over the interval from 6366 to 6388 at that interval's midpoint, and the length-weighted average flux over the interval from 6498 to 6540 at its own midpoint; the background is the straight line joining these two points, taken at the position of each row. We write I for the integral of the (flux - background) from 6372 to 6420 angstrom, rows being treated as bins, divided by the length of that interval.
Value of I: -0.025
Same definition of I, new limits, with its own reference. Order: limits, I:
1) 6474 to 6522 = -0.054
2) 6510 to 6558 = 0.347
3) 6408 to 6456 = -0.016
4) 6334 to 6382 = -0.039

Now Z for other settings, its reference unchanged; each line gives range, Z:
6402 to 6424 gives -0.02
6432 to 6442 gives -0.02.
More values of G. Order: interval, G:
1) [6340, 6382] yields 6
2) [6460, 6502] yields 11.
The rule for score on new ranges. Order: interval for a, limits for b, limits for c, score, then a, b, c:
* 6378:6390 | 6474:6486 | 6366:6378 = 1.04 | 1.822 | 1.768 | 1.85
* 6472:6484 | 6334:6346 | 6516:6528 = 1.01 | 1.780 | 1.778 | 1.81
